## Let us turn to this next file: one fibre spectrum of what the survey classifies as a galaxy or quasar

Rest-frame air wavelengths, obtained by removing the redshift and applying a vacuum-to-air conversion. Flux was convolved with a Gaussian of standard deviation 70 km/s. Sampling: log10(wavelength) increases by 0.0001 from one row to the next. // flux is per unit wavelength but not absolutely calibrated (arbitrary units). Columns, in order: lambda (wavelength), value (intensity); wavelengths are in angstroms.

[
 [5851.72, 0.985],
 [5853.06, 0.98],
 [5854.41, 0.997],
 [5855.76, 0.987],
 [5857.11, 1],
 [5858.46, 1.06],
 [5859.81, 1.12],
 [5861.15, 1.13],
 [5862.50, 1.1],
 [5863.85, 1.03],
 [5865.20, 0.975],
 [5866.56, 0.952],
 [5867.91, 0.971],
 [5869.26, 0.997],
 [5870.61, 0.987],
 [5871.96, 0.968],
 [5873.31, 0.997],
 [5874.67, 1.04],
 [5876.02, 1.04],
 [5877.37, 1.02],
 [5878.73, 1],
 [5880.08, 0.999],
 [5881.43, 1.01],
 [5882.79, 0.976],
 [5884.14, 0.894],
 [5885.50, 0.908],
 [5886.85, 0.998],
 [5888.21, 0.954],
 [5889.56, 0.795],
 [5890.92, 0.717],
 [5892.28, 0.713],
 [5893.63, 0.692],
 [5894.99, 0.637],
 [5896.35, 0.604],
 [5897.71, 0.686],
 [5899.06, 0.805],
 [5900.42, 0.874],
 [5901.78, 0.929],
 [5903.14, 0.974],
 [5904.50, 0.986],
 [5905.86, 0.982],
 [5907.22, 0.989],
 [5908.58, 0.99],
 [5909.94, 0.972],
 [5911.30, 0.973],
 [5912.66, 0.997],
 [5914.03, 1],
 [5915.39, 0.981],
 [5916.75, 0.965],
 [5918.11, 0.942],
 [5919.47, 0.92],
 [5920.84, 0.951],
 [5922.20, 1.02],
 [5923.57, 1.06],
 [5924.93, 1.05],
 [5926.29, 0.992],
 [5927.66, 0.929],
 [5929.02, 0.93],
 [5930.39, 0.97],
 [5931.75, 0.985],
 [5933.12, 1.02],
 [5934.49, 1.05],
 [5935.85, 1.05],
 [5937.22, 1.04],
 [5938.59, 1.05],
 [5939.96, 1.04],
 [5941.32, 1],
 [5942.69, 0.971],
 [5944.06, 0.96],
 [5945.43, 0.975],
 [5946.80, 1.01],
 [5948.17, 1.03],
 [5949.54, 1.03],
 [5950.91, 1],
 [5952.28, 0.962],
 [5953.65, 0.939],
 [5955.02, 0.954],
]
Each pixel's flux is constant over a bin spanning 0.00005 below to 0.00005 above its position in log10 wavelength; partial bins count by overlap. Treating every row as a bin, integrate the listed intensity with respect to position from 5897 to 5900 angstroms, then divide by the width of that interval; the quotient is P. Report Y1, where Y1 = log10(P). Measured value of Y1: -0.12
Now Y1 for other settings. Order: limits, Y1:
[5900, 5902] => -0.05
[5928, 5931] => -0.02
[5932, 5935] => 0.01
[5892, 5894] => -0.15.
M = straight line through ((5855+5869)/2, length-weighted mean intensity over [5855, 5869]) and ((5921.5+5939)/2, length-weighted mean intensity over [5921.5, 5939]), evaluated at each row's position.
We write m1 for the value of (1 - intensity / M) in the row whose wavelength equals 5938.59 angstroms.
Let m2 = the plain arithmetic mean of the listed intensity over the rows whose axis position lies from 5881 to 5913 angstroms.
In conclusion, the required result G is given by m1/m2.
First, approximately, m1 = -0.04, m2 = 0.88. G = -0.05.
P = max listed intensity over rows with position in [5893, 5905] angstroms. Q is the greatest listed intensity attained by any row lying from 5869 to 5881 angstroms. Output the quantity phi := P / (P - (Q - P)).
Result 1.06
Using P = 0.986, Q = 1.04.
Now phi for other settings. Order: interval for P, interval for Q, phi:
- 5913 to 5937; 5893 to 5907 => 0.93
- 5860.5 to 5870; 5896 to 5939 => 0.94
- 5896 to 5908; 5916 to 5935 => 1.08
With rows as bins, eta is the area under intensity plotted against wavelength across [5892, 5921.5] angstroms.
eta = 26.3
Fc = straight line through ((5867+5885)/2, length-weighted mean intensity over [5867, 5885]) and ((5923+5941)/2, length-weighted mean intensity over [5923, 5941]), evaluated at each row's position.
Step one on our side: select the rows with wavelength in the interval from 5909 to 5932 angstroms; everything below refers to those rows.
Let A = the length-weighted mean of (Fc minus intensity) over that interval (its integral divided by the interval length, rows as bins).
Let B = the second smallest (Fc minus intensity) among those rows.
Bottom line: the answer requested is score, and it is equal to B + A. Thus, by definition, -0.010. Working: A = 0.03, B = -0.040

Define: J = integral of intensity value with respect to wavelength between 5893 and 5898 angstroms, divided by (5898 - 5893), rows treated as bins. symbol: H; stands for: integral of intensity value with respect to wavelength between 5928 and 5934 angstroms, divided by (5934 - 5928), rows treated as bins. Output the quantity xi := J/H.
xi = 0.67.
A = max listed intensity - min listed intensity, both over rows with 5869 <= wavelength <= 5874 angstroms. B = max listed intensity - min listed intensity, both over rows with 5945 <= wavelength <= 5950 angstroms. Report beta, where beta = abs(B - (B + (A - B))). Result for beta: 0.03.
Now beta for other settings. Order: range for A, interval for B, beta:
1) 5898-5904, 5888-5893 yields 0.07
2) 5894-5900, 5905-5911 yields 0.18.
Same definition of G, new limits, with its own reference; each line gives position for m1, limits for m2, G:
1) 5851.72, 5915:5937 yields 0.05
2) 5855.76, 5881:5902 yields 0.05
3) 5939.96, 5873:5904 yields -0.04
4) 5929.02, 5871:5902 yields 0.09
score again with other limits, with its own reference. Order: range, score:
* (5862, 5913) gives 0.023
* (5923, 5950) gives -0.032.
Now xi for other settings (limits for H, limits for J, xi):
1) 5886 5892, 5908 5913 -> 1.15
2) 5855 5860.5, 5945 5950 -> 0.97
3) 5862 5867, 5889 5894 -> 0.72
